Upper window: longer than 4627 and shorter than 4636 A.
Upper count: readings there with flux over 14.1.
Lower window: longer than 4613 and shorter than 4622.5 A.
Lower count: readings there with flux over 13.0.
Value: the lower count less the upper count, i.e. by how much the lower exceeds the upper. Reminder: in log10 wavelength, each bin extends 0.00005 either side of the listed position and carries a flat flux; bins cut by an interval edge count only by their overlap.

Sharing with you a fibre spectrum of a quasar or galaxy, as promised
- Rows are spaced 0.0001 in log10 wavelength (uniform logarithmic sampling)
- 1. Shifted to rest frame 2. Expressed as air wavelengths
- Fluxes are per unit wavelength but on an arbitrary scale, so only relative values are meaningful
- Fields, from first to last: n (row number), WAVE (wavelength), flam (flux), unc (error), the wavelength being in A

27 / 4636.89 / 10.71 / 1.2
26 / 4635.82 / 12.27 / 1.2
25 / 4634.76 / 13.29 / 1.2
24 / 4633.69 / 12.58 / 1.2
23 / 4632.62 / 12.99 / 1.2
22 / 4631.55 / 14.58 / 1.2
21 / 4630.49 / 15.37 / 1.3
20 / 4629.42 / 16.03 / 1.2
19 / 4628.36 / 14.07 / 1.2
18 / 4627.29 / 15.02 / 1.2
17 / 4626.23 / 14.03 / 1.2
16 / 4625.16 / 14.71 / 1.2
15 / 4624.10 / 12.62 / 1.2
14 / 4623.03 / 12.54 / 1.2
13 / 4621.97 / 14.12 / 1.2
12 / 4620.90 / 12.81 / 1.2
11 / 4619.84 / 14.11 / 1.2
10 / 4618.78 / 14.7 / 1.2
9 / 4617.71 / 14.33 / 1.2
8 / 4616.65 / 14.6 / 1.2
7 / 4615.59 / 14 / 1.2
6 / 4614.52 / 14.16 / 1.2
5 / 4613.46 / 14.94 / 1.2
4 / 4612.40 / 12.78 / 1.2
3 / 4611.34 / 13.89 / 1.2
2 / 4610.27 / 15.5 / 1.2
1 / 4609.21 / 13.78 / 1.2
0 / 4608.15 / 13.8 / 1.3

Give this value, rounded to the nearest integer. 4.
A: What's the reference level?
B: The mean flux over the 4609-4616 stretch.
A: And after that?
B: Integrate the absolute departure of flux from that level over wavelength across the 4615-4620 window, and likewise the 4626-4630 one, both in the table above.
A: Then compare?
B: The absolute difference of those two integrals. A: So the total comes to 1.7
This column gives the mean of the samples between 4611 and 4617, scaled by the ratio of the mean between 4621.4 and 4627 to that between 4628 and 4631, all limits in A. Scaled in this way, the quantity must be 12.6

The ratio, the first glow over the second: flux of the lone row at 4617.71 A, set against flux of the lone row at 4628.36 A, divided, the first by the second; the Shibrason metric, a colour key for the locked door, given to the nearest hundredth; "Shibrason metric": 1.02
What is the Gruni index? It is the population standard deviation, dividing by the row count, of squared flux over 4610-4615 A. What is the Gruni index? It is 26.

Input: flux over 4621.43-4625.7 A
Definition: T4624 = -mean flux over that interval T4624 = -13.5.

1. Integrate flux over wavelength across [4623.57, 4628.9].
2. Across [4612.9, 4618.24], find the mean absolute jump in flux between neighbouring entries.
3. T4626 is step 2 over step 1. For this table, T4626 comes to 0.0060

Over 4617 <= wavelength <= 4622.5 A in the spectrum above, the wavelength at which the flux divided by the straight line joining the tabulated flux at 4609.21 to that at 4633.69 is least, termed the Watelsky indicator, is 4620.90 A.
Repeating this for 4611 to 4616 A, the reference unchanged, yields 4612.40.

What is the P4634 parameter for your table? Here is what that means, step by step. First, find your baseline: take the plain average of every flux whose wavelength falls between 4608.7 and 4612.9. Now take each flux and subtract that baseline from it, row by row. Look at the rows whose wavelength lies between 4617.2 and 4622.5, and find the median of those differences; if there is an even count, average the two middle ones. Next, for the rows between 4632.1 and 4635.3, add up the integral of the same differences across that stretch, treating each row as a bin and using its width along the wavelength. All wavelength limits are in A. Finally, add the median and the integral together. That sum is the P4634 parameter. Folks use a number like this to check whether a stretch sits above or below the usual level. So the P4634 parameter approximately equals -3.2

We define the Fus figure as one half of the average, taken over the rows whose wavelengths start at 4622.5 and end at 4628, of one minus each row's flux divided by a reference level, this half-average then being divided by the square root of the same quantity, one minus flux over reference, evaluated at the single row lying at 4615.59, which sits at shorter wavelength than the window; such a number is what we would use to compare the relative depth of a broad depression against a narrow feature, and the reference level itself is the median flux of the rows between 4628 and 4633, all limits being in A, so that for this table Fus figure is 0.14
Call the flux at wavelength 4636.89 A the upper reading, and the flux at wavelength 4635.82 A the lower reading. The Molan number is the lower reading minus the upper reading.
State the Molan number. 1.6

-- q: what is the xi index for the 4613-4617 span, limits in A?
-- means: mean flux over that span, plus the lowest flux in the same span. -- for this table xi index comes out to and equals 28.4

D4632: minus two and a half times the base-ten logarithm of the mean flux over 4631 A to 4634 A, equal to -2.82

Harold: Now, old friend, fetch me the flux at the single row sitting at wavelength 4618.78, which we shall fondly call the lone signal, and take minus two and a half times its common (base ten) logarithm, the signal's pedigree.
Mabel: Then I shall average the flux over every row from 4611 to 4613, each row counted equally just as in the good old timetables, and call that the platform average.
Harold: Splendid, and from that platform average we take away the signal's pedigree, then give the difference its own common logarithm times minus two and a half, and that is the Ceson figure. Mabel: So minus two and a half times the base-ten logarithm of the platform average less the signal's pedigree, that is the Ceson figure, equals -3.03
